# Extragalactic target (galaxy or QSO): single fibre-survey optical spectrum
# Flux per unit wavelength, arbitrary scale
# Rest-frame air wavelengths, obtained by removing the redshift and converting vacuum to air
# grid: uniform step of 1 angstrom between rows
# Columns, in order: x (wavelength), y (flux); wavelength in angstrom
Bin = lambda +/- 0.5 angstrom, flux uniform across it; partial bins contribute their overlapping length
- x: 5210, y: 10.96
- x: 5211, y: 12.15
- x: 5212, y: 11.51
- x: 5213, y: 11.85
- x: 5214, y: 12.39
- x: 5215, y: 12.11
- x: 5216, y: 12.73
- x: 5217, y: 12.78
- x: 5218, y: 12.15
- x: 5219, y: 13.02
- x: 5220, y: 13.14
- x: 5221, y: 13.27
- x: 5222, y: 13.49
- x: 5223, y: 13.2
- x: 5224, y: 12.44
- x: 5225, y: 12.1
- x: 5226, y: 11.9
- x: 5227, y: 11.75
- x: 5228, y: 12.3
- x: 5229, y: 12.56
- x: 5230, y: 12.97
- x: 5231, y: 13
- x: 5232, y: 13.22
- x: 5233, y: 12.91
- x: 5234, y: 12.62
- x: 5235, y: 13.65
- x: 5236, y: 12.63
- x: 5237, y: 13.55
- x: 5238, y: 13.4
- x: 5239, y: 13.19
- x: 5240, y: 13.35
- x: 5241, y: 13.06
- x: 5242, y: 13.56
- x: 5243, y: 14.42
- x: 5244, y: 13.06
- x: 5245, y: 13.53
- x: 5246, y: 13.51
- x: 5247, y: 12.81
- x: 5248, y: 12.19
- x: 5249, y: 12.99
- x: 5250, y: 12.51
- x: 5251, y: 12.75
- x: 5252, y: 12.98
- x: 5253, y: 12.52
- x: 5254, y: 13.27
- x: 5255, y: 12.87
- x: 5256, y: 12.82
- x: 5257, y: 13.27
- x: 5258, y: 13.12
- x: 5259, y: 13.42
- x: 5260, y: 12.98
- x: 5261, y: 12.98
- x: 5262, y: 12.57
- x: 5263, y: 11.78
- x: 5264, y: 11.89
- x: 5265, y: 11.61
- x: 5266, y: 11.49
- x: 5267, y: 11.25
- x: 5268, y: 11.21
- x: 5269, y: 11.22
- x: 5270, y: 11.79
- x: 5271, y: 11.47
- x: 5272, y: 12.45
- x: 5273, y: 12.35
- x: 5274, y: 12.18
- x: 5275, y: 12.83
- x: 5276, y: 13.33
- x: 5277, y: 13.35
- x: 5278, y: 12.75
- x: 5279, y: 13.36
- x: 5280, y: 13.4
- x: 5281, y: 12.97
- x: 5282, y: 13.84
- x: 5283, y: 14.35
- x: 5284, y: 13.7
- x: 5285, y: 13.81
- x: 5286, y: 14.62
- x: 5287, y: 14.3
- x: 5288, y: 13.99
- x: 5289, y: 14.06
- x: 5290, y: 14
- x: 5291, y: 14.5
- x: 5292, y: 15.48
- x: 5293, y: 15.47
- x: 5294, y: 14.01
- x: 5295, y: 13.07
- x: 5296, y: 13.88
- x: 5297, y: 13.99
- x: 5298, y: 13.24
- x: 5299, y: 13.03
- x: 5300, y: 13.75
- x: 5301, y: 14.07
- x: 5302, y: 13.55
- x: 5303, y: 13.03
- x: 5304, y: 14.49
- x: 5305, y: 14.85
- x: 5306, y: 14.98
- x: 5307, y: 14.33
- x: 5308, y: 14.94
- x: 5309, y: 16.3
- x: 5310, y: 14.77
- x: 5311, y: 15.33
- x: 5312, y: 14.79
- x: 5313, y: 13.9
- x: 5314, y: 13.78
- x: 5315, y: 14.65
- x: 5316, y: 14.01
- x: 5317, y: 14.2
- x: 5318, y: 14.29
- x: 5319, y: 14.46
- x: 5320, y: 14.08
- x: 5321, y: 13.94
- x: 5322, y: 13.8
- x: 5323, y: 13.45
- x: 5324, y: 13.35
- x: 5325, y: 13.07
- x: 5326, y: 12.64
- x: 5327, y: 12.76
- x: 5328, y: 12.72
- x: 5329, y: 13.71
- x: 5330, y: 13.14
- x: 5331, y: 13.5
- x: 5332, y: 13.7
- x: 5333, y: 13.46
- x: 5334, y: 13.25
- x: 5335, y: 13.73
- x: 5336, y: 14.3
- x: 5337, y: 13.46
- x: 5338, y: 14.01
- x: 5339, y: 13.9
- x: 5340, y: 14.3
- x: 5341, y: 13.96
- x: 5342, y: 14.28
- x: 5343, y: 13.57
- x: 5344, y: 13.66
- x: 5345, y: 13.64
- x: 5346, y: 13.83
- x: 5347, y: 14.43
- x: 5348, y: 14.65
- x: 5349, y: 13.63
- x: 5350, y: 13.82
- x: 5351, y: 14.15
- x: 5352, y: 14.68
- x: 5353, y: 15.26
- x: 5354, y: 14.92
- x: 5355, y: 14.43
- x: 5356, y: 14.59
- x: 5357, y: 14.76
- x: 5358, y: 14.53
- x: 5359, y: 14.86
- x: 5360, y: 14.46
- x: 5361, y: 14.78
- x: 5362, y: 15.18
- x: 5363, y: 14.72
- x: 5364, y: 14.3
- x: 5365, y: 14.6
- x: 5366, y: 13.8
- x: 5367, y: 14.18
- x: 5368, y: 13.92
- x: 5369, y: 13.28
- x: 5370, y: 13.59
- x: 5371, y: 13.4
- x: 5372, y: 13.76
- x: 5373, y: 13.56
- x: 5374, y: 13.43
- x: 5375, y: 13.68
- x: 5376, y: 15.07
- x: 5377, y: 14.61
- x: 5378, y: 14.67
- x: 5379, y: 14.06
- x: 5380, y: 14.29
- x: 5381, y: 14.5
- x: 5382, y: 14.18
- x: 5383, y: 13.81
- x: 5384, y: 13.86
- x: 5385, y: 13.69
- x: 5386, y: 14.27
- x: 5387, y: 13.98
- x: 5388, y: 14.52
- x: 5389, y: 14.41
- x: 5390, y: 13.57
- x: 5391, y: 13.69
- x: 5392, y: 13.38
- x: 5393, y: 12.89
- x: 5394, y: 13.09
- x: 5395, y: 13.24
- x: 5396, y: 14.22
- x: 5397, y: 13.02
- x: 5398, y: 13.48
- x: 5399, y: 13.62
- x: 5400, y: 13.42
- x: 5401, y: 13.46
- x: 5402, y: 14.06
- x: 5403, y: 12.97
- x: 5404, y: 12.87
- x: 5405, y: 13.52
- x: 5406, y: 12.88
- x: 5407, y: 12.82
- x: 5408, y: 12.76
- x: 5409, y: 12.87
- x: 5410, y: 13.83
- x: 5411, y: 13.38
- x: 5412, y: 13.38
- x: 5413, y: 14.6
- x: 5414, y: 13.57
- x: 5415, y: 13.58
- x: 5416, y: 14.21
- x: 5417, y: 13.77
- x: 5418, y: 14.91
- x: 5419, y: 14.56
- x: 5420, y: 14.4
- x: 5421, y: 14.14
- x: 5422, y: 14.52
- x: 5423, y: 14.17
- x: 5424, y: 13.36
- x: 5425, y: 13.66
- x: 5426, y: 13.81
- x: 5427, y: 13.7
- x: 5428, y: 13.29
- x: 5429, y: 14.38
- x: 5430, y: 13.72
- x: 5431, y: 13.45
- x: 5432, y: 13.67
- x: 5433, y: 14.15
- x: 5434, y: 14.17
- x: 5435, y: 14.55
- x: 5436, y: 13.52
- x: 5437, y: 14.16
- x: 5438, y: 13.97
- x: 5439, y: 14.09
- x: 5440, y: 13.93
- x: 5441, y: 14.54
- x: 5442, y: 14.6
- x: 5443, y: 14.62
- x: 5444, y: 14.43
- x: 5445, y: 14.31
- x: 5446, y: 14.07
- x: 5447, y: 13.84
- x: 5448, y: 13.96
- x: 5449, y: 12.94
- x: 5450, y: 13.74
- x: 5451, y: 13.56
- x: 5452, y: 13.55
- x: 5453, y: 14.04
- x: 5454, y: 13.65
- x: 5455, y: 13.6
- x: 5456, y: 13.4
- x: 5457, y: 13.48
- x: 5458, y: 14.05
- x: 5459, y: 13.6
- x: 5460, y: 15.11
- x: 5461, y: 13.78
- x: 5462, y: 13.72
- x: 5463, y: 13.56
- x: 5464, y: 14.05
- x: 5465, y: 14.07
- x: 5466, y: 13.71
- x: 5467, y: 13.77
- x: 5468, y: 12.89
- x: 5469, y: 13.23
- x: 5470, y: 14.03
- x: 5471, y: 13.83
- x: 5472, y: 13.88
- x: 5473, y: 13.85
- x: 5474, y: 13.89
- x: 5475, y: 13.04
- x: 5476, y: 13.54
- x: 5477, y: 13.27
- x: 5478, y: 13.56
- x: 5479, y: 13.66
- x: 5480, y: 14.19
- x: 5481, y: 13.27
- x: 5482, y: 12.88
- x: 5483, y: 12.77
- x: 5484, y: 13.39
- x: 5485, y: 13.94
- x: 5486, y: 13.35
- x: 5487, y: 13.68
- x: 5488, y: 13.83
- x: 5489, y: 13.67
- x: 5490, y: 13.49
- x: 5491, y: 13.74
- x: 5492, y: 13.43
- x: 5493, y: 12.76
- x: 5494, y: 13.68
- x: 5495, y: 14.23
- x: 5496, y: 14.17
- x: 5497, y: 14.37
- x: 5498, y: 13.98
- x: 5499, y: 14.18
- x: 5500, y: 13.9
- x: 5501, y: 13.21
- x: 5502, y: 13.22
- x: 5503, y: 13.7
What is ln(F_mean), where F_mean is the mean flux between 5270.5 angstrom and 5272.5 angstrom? 2.48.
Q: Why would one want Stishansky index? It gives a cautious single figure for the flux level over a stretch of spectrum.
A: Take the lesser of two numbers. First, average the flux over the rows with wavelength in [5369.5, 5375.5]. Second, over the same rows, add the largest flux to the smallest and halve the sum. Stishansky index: 13.6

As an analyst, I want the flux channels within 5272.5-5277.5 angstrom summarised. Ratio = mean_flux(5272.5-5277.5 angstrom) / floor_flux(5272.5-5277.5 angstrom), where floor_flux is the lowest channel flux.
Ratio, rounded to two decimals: 1.05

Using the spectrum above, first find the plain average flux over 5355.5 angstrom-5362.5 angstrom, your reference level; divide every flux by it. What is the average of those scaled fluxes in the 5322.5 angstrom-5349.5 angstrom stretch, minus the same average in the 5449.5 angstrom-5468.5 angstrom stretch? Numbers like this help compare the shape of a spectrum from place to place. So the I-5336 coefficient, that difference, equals -0.008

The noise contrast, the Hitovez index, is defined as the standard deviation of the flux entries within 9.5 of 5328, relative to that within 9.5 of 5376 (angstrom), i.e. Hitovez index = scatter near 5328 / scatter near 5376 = 1.0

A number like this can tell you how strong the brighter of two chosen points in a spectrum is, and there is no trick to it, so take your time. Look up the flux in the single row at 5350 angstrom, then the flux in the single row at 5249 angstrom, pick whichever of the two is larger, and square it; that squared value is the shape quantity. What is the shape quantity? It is 191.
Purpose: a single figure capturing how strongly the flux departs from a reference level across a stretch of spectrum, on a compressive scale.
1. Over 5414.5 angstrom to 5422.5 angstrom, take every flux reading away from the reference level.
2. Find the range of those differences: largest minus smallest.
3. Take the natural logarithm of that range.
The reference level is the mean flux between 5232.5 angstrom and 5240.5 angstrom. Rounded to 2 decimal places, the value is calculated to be 0.29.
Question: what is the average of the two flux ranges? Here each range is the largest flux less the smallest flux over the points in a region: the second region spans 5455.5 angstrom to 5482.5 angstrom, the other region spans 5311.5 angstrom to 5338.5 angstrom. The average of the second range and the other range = 2.19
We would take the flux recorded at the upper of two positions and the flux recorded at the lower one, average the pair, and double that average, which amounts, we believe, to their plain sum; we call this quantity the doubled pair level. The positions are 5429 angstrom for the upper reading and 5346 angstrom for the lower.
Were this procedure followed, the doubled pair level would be 28.2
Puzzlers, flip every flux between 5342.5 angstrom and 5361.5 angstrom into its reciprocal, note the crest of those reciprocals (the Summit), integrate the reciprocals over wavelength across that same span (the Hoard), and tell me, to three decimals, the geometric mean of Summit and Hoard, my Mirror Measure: 0.313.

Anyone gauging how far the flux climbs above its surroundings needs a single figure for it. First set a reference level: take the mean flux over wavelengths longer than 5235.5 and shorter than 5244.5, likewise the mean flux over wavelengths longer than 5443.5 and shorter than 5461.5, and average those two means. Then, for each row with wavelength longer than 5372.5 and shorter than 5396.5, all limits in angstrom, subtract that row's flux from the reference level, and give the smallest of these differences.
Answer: -1.5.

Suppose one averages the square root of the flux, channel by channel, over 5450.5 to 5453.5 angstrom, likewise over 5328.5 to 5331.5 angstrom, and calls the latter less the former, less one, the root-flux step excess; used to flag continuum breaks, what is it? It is -1.04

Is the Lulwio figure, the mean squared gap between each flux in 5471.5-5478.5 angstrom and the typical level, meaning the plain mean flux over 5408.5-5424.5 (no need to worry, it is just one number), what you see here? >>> 0.24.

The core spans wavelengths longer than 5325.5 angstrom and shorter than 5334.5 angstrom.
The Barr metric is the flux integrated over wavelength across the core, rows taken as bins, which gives 119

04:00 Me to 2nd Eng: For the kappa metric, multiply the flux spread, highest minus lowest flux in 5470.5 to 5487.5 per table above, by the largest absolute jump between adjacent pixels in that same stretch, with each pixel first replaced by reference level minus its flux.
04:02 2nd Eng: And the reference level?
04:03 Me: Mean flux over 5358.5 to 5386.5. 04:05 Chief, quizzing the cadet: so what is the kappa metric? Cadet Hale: 1.3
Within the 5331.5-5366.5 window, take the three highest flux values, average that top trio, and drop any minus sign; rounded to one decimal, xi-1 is 15.1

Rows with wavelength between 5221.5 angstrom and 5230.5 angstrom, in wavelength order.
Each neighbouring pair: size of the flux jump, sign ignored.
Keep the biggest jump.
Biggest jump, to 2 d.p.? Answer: 0.76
